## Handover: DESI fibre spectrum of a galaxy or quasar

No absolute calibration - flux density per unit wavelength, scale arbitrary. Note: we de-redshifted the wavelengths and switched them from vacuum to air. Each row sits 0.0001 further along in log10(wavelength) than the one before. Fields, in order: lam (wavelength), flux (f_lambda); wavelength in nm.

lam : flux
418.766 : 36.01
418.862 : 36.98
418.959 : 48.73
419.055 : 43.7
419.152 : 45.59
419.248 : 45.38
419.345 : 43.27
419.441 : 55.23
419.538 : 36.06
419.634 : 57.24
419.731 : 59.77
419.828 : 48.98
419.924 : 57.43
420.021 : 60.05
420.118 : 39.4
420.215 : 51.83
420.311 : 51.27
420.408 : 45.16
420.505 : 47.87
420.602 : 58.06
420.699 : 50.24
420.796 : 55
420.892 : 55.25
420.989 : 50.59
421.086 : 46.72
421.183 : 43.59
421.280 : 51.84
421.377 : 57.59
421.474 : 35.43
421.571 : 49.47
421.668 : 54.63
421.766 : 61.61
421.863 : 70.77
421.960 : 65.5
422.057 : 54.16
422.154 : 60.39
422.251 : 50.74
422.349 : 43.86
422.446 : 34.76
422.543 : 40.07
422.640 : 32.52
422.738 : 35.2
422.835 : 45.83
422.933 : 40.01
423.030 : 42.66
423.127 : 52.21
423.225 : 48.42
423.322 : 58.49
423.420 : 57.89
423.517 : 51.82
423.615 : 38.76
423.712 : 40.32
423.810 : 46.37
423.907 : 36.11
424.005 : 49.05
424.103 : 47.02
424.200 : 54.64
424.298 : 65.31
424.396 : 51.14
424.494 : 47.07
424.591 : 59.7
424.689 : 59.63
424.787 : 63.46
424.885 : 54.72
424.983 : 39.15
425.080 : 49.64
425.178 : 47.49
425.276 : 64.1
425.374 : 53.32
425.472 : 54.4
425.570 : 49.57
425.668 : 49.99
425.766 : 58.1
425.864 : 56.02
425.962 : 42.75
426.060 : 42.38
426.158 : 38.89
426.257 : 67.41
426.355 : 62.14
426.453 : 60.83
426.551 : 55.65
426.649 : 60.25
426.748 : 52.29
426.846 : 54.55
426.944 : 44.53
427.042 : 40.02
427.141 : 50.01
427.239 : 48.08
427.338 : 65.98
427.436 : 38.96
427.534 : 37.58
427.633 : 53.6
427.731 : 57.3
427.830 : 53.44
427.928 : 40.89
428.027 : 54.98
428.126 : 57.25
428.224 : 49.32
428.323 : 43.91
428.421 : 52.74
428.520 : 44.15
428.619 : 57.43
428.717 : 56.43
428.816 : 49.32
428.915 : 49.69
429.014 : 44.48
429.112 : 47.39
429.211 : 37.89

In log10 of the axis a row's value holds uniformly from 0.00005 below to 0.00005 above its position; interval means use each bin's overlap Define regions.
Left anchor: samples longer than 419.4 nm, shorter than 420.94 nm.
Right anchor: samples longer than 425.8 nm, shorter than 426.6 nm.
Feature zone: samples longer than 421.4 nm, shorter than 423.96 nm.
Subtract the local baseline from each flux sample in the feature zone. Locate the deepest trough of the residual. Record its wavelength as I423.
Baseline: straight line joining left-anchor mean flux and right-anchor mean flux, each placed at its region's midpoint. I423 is 422.640 nm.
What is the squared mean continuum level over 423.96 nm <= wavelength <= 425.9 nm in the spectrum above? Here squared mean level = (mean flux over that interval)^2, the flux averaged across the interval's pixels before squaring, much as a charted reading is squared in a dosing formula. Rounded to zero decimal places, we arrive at 2881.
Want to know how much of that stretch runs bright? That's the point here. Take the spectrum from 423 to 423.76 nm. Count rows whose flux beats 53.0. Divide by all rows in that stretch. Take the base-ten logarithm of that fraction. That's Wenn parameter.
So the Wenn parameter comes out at -0.60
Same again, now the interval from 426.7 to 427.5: -0.60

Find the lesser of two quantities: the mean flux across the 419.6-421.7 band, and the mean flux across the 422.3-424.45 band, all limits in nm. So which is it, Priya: 46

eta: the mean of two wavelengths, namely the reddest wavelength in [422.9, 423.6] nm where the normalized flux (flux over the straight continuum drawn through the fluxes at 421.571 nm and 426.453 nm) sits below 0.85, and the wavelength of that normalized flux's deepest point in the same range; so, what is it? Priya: 422.98 nm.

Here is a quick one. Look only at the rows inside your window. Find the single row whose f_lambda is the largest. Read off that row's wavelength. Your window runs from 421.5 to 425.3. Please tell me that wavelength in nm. 421.863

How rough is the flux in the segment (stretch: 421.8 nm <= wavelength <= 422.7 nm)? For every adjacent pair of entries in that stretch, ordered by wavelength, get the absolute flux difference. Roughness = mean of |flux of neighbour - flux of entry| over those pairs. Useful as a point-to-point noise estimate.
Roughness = 7.7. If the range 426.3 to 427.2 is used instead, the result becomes 5.7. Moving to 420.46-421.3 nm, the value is 5.4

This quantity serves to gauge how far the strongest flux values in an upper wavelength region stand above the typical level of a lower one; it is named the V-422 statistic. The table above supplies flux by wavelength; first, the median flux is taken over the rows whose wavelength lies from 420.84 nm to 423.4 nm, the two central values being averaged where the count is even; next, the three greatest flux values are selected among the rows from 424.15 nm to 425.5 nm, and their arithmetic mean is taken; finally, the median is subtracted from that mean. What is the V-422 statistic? 14.3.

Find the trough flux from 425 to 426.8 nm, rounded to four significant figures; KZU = 38.89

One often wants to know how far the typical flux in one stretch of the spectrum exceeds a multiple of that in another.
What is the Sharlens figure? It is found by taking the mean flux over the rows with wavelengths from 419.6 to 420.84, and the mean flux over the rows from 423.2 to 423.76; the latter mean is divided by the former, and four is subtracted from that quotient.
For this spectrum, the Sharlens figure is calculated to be -3.06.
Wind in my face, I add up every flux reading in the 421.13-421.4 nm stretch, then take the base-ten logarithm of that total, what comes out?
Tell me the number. 2.18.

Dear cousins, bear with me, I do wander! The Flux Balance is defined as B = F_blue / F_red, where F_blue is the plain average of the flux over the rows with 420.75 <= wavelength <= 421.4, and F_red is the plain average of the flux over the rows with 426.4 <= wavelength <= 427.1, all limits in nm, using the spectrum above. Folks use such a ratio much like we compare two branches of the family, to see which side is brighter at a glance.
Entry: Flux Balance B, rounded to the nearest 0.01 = 0.98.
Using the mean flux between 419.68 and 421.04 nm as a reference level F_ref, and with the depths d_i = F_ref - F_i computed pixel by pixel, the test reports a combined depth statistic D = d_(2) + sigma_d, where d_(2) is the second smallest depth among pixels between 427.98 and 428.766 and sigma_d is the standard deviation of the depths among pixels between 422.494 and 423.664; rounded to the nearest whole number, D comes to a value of 3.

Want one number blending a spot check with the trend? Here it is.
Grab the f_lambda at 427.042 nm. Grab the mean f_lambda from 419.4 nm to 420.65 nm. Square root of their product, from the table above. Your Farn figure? 45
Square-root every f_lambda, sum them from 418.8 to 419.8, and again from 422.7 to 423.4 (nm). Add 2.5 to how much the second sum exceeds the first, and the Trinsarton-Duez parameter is -19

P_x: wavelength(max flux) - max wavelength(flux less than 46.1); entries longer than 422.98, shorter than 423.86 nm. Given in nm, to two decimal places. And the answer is -0.39 nm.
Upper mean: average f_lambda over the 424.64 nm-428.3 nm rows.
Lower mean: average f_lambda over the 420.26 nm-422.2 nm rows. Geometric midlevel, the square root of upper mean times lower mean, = 52.7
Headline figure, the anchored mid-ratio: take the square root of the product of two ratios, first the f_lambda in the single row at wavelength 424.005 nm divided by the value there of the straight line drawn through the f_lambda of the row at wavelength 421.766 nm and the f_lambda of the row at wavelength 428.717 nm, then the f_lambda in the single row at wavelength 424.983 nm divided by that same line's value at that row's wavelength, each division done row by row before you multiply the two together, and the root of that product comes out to 0.74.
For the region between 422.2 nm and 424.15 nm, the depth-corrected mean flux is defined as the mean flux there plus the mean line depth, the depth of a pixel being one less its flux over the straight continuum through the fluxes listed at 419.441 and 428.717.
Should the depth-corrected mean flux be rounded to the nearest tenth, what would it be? 44.8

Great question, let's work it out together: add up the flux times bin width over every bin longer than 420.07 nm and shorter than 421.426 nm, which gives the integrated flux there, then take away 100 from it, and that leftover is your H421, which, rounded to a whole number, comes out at -32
